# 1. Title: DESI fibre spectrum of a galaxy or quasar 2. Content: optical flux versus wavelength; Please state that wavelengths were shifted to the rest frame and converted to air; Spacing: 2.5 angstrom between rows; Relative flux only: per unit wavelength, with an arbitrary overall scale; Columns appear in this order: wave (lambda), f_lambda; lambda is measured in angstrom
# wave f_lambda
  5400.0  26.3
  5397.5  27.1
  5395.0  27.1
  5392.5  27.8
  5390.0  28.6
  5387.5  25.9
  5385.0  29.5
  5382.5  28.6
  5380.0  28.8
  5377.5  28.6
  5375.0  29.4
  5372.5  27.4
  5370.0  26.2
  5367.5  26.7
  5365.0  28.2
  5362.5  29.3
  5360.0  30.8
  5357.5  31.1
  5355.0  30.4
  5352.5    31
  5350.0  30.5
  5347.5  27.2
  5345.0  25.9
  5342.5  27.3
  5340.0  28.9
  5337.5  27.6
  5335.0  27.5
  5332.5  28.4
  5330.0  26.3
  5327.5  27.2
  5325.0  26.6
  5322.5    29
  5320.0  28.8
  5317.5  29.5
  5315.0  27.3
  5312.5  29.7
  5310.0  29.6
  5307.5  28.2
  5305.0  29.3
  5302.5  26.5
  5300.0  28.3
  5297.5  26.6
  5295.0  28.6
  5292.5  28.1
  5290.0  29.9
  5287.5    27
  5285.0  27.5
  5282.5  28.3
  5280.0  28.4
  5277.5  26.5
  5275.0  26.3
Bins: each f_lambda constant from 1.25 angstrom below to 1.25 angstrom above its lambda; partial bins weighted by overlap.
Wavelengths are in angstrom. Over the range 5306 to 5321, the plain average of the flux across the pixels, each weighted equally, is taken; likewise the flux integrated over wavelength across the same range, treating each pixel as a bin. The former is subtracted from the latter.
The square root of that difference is 20.1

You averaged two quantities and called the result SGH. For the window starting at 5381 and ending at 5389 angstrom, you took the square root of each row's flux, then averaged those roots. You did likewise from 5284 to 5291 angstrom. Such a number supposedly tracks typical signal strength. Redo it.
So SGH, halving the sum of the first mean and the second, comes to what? 5.30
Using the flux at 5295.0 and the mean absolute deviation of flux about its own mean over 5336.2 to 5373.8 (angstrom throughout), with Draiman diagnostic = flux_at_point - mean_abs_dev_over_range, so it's 27.0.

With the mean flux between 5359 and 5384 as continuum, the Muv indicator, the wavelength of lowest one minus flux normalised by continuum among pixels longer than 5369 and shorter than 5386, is 5385.0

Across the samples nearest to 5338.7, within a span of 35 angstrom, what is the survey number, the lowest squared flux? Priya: 671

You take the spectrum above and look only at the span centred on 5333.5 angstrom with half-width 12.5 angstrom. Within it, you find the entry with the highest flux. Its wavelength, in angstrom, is 5322.5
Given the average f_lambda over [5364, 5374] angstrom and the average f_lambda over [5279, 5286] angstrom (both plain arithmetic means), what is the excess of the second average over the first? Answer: 0.9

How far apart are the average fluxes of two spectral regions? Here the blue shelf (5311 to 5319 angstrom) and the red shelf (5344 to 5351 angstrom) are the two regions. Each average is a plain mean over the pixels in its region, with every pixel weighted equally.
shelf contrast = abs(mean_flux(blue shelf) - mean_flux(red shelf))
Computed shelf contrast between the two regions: 1.0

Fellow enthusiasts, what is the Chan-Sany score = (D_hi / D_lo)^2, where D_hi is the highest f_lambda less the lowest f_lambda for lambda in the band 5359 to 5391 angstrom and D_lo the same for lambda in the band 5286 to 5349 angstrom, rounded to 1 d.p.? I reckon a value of 1.5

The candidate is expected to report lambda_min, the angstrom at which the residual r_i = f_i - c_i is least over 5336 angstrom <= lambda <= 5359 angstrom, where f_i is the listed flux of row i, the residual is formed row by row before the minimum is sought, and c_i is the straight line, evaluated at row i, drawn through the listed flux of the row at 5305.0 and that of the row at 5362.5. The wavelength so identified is 5345.0 angstrom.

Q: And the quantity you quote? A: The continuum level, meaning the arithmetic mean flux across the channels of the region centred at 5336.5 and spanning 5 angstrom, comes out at 27.6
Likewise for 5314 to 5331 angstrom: 27.8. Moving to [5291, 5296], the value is 28.4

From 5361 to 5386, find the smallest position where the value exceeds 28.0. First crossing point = 5362.5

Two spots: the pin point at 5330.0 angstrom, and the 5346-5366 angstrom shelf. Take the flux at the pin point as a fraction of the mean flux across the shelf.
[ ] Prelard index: 0.88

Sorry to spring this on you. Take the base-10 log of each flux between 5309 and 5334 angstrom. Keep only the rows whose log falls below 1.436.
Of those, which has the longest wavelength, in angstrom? 5330.0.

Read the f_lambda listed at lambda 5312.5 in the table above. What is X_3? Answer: 29.7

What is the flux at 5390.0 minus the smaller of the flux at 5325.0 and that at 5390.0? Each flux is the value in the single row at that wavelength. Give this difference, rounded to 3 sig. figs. 2.00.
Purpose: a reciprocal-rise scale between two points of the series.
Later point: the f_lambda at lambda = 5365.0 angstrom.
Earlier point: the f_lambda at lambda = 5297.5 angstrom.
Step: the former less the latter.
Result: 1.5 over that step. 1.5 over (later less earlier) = 0.9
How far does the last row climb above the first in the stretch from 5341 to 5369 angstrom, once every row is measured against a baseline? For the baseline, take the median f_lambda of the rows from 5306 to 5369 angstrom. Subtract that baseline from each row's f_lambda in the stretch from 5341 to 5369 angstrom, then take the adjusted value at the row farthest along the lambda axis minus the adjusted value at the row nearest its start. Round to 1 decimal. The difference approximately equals -0.6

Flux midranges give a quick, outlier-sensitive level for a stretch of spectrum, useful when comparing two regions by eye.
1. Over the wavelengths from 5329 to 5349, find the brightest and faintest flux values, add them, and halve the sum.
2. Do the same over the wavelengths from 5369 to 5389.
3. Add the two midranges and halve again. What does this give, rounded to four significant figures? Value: 27.55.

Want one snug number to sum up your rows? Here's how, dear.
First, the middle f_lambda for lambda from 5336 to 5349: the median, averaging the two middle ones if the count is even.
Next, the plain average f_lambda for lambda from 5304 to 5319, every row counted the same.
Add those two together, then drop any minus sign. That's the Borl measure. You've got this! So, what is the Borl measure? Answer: 56.2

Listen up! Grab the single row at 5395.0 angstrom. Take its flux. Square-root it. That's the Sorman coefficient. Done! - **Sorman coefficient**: 5.21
